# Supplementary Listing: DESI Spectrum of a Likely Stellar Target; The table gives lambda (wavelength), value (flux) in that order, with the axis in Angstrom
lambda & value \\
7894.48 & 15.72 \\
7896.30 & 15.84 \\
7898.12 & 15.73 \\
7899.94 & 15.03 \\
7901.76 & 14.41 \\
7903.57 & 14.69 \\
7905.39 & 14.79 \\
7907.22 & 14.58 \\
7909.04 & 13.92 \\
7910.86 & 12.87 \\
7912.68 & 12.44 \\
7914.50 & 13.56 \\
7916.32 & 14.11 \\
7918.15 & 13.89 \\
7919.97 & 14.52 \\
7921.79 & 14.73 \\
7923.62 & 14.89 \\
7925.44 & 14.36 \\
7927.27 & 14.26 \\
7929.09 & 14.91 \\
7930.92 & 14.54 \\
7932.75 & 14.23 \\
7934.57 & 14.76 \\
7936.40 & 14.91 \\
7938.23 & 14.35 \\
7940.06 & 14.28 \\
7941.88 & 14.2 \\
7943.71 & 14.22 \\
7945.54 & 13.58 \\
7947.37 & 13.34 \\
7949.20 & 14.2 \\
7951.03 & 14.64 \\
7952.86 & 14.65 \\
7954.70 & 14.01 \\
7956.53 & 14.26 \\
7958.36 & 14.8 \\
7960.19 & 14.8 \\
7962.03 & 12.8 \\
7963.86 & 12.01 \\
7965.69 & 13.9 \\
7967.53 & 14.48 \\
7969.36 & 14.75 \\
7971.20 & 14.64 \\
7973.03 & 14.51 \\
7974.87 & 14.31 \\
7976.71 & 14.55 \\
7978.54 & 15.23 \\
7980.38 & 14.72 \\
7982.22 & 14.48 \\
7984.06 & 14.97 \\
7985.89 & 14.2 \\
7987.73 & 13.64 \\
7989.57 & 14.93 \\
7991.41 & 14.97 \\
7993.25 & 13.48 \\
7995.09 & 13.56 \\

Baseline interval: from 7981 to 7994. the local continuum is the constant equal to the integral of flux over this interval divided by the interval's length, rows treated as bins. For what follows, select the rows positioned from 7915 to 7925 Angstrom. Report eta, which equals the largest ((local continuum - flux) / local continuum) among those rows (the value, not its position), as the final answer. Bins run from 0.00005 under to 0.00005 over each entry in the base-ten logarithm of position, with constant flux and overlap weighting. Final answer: 0.04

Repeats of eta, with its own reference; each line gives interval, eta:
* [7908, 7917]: 0.14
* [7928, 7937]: 0.01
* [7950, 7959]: 0.03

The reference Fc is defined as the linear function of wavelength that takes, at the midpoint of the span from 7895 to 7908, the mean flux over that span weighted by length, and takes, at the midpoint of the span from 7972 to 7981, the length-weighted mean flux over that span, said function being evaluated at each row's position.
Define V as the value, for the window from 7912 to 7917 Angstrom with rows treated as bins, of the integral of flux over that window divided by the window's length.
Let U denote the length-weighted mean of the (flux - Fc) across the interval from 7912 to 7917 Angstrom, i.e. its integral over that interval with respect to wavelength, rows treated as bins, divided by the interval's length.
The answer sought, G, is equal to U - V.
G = -15.0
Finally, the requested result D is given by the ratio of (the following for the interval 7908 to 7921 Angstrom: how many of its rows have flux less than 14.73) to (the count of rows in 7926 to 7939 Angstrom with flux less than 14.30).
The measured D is 3.5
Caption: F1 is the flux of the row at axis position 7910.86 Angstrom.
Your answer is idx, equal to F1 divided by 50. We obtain 0.257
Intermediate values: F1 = 12.87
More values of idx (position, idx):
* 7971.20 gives 0.293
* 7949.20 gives 0.284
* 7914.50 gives 0.271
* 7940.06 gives 0.286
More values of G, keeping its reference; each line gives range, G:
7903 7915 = -15.0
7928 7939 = -14.9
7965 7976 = -14.7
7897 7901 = -15.0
